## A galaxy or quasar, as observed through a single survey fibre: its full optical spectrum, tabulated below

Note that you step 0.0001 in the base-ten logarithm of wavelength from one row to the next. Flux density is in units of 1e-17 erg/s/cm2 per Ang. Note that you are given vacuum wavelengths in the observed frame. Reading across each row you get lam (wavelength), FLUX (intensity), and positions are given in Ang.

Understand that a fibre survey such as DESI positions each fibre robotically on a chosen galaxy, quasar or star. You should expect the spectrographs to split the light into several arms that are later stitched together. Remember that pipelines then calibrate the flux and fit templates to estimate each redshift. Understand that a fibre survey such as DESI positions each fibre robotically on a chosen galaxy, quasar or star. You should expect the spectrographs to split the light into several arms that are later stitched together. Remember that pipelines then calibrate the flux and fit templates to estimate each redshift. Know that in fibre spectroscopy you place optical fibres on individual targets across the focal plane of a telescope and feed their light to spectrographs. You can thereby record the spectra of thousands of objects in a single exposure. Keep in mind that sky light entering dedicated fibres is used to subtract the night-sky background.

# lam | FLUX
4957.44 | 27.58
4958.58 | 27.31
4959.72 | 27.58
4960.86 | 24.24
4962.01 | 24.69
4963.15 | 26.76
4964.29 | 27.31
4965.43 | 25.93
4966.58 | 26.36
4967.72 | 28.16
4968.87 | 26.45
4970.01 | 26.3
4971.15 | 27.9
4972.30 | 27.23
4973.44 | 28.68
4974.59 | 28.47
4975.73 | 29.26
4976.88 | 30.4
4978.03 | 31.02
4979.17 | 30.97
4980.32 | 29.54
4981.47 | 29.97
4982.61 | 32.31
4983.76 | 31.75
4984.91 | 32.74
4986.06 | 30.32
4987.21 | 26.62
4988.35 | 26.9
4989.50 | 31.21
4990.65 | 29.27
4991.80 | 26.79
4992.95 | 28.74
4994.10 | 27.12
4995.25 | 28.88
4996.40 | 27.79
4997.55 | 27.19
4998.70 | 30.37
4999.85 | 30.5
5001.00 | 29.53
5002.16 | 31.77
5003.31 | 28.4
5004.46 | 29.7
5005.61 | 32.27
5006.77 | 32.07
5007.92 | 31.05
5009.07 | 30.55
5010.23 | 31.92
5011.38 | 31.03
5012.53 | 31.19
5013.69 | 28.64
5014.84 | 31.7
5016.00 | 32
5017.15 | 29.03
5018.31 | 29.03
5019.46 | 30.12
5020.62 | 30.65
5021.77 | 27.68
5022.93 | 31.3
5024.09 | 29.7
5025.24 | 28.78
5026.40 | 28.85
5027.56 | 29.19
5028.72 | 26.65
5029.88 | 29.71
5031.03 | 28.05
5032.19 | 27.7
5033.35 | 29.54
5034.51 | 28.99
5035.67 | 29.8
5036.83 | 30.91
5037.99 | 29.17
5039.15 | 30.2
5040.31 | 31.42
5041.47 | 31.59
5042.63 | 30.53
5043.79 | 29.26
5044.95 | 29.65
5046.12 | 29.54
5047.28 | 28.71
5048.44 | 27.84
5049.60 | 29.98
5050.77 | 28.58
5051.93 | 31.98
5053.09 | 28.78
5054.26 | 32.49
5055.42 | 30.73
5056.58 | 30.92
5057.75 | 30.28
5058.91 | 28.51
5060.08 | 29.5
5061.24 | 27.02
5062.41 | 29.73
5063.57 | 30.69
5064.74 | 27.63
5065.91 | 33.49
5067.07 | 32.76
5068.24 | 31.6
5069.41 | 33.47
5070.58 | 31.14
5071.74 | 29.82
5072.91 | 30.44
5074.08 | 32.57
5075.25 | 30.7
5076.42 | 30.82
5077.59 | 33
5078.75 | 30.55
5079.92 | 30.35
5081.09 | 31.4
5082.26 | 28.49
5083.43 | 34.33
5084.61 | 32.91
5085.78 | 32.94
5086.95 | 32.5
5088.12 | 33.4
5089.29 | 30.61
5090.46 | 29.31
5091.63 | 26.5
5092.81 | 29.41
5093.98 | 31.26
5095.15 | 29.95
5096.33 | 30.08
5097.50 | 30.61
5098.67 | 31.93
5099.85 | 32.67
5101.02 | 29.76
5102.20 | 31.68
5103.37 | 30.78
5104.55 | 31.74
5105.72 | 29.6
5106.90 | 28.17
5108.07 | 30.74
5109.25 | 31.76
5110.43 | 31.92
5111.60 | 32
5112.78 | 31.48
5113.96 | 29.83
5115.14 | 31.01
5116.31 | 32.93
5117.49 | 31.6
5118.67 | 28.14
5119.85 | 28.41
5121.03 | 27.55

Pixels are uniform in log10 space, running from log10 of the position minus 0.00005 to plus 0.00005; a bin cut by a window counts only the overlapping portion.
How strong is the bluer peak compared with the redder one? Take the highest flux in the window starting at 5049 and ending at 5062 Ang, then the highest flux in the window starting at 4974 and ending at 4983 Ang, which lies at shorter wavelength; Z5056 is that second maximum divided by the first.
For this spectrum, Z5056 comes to 0.994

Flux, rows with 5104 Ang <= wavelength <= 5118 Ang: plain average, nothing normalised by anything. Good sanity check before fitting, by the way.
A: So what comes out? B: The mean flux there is 31.1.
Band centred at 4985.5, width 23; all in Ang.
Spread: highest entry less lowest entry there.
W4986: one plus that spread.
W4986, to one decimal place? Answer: 7.1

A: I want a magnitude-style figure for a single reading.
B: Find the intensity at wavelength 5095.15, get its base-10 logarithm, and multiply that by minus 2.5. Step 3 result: -3.69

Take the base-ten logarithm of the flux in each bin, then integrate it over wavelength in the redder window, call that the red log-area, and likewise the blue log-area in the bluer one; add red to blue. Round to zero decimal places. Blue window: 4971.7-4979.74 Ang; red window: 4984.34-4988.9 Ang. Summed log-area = 18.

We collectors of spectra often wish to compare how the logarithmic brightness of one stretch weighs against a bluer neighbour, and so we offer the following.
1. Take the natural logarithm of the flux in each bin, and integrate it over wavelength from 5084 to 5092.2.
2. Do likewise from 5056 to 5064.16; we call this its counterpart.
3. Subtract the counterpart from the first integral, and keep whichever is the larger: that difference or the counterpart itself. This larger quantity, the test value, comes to 27.6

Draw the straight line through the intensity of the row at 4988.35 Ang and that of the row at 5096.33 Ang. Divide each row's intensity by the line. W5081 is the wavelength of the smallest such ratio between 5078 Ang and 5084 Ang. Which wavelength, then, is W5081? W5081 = 5082.26 Ang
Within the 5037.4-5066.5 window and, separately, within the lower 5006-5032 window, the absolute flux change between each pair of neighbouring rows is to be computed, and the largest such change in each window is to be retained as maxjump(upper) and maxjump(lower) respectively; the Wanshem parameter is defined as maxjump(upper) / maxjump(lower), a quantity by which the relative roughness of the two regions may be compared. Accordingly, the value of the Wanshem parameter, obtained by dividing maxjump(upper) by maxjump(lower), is 1.62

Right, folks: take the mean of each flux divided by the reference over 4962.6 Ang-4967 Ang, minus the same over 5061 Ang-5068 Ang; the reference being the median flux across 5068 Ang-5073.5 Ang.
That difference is -0.12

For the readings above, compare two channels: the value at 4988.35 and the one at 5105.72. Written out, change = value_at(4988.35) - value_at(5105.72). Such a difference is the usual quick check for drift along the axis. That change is -2.7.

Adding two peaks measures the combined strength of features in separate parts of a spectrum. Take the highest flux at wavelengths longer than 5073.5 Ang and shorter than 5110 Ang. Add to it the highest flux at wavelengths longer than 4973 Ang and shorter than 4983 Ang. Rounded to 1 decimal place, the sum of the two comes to 66.6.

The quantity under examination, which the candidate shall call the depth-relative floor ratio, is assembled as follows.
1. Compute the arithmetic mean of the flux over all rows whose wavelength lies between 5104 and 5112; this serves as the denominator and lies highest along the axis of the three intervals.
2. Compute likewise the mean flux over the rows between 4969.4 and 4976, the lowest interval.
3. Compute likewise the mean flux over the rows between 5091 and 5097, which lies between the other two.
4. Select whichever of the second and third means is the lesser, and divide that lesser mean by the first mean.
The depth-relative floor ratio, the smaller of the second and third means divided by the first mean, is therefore 0.91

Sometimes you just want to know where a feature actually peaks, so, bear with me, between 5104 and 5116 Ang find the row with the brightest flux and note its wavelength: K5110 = 5111.60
